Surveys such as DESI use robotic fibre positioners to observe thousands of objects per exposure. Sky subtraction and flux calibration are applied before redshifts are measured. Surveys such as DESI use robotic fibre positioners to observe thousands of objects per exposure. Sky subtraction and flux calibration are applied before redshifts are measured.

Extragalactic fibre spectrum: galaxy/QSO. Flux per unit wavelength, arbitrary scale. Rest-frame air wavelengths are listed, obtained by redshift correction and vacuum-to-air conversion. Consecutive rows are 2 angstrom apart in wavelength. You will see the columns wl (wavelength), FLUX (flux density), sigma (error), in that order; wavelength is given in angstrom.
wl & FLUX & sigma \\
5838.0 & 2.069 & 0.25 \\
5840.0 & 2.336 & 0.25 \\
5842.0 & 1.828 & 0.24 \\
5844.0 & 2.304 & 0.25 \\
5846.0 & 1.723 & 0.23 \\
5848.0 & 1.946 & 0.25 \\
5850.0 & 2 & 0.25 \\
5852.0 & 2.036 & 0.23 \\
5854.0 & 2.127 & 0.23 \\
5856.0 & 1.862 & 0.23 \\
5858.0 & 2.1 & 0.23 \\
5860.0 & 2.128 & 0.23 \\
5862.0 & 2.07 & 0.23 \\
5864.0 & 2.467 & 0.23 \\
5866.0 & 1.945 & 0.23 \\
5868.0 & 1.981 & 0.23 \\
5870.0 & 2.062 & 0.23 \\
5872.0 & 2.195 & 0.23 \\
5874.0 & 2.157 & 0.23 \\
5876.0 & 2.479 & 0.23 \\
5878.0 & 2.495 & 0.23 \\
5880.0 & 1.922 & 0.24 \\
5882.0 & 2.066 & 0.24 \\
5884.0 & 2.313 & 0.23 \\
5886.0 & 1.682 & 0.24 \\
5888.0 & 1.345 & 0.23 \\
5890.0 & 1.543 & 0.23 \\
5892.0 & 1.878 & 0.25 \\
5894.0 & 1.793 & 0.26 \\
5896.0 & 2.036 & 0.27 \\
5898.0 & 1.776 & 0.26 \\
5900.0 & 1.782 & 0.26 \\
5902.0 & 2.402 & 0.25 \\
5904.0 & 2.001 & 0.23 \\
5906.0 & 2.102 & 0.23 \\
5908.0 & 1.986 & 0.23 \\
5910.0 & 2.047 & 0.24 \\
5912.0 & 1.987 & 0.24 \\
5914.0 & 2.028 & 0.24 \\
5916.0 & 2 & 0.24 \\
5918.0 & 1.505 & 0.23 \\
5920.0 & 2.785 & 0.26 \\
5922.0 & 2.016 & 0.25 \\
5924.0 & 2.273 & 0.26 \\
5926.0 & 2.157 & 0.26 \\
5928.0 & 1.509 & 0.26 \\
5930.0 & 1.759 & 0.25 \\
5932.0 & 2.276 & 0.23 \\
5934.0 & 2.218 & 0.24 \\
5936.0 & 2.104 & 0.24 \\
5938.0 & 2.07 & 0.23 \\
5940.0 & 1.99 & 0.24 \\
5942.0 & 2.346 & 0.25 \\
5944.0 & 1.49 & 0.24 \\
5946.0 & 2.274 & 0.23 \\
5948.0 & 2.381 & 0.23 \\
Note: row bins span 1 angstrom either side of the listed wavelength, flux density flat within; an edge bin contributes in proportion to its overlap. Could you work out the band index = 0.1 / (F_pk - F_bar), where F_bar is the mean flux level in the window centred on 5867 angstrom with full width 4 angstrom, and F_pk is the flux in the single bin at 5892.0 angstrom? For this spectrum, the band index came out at -1.2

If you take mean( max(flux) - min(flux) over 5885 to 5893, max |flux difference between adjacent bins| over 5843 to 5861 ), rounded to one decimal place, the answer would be 0.6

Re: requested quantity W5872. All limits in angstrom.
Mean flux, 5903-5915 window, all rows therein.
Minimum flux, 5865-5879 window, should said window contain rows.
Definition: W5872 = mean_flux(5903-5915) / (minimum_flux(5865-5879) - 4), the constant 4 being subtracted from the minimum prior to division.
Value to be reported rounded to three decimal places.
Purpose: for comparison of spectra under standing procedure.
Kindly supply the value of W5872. -0.985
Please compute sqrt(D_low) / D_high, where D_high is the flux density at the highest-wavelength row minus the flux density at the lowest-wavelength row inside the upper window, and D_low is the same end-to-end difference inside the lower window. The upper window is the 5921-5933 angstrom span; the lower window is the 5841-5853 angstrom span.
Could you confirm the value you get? 1.8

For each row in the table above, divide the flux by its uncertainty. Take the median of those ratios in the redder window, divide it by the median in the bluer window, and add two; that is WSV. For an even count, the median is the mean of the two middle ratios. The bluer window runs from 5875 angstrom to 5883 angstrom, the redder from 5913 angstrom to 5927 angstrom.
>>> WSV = 2.86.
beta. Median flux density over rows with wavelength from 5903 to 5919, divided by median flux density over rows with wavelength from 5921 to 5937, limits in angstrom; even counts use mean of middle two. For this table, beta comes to 0.94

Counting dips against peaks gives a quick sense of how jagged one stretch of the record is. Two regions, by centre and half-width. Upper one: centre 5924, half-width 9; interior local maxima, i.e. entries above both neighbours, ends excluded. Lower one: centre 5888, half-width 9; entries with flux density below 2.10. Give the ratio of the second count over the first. 4.00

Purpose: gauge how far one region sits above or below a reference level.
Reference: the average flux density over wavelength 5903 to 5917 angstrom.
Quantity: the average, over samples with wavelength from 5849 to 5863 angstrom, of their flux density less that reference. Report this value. 0.02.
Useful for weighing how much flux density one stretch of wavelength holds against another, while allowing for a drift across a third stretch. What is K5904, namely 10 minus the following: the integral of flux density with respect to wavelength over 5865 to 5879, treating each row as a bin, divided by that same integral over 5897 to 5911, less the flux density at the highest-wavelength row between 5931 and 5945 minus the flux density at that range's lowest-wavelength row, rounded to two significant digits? 8.1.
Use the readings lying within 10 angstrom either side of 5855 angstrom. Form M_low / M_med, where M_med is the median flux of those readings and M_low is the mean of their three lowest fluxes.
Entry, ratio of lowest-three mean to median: 0.90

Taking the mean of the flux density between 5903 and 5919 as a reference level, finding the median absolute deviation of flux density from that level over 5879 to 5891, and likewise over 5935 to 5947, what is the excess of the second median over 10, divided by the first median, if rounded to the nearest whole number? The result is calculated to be -31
